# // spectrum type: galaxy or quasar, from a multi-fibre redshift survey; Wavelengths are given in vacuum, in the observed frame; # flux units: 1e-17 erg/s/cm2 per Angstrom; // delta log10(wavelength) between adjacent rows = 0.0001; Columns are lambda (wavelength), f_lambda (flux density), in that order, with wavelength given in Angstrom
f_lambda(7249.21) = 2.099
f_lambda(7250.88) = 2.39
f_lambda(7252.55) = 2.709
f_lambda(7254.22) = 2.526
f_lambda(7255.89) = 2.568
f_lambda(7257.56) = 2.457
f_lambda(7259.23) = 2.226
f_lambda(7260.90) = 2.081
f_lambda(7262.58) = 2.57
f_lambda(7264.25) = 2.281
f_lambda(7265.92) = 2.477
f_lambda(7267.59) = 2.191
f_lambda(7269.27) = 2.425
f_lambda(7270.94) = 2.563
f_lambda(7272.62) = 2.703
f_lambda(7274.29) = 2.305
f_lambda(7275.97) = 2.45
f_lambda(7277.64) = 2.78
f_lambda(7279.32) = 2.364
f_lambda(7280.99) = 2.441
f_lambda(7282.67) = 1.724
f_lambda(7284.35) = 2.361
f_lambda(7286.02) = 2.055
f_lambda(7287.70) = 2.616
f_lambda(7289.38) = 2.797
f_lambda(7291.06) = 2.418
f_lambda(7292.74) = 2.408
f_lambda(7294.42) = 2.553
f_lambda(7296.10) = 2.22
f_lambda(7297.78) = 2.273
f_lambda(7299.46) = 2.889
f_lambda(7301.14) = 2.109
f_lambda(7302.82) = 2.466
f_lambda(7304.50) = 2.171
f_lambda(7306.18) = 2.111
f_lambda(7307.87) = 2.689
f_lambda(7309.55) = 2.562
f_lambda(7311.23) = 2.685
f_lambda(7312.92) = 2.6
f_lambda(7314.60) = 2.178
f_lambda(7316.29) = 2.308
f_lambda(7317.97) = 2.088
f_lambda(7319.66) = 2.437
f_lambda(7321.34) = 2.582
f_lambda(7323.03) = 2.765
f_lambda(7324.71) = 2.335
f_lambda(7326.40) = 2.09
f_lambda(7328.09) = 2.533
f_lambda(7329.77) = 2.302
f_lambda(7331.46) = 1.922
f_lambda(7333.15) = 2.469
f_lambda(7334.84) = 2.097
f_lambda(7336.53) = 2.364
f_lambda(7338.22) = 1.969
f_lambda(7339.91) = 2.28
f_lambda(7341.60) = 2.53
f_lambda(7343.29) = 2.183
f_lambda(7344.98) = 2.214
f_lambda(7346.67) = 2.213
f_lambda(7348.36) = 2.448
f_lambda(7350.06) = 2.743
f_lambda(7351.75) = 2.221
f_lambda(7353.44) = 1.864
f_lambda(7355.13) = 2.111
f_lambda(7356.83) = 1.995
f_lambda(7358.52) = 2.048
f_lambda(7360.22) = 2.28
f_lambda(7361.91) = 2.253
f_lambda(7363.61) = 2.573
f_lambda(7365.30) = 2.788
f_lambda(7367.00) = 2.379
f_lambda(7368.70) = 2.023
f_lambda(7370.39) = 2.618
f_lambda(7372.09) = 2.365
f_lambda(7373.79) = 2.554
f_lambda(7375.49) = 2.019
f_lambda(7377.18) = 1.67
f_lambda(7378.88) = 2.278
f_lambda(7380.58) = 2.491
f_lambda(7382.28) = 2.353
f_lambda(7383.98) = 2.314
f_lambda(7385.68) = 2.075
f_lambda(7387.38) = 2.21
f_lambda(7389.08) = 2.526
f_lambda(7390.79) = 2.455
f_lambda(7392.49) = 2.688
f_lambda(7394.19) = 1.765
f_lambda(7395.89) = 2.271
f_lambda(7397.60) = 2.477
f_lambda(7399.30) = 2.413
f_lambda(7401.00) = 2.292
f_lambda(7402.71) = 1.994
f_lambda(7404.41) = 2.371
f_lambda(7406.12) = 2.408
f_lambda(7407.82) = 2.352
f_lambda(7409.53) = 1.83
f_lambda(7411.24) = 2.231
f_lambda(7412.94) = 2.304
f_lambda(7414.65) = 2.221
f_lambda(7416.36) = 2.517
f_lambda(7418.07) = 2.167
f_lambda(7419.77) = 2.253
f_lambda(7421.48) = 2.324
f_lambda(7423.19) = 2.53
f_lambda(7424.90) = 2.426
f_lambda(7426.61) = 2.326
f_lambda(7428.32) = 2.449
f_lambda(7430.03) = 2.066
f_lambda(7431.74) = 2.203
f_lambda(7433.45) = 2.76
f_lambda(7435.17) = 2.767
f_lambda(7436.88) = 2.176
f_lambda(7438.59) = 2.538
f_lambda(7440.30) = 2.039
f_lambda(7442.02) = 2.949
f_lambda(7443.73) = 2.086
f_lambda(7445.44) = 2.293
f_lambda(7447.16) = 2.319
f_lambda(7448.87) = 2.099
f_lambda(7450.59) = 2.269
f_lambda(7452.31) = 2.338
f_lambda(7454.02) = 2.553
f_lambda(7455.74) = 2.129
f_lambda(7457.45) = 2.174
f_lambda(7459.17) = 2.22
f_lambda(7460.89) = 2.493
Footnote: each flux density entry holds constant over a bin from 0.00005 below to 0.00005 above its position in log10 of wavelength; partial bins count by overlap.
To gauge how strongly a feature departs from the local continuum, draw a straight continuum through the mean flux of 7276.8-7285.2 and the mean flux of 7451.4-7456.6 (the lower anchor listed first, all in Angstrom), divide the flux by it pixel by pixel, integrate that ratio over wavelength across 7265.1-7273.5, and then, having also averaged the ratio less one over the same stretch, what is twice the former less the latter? 17.7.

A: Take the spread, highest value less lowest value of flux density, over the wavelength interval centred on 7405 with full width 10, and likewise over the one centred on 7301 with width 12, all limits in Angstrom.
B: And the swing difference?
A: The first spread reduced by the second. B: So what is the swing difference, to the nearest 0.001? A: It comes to -0.202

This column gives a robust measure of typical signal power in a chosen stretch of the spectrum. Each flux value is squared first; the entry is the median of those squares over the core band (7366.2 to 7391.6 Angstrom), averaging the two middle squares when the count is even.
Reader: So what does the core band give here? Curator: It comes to 5.5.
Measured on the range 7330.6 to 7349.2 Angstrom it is 4.9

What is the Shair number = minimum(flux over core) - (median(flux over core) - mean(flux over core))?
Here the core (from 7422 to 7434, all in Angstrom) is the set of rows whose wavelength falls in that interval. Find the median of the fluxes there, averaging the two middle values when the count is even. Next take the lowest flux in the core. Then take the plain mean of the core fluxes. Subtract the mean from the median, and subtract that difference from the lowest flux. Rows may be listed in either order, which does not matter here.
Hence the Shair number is 2.0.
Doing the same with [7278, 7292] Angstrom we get 1.7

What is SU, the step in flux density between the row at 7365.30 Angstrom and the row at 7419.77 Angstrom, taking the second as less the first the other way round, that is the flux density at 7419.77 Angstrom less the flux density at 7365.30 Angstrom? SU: -0.5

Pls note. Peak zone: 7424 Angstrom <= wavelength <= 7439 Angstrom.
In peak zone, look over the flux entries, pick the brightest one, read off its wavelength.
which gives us 7435.17 Angstrom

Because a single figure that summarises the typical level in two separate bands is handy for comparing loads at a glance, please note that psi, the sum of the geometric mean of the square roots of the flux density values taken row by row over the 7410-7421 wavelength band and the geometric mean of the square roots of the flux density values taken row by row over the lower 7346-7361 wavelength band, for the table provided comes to 2.993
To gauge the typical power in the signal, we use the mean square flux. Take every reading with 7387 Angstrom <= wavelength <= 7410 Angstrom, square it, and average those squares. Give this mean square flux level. 5.3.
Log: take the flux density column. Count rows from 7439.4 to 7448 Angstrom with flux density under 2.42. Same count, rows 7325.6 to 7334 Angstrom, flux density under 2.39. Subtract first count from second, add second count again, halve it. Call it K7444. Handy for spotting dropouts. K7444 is 1.0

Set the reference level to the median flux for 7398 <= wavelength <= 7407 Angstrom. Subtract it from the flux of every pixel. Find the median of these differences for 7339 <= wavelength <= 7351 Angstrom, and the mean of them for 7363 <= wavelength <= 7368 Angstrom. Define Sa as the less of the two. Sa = -0.091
